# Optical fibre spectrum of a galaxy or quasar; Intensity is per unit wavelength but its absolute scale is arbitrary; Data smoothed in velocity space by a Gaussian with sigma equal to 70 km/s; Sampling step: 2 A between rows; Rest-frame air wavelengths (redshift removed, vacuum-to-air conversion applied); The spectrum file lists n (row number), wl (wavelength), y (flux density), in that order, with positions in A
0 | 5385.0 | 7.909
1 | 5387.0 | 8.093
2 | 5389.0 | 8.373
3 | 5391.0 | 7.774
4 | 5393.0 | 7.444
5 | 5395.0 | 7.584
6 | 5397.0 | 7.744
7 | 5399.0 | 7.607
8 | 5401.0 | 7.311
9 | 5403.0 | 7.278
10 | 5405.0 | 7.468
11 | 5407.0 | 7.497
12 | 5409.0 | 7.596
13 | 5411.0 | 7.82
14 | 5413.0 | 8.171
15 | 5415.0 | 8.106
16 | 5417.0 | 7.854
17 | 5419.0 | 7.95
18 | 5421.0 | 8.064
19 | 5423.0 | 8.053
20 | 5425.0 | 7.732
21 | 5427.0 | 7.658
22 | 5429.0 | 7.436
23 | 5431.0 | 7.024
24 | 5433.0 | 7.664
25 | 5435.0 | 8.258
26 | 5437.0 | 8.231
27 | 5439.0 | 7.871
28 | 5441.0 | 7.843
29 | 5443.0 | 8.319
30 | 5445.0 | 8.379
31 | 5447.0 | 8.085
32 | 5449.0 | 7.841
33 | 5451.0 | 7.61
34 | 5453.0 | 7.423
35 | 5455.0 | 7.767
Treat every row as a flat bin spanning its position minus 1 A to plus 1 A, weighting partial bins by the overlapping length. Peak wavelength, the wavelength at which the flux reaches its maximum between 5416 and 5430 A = 5421.0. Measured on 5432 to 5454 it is 5445.0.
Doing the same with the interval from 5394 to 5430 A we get 5413.0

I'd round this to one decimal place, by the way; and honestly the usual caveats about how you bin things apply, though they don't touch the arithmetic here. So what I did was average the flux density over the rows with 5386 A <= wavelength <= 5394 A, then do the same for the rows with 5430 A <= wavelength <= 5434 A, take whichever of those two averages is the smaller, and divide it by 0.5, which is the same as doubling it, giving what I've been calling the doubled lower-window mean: 14.7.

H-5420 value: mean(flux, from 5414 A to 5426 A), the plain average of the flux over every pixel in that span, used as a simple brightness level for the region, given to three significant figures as 7.96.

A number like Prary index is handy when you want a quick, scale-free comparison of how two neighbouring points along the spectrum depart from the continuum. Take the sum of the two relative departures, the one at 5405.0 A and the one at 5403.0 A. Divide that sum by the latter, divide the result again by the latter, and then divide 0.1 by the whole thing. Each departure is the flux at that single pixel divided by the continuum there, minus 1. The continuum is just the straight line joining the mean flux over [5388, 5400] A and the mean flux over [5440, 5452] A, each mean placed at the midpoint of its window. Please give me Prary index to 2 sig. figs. -0.0040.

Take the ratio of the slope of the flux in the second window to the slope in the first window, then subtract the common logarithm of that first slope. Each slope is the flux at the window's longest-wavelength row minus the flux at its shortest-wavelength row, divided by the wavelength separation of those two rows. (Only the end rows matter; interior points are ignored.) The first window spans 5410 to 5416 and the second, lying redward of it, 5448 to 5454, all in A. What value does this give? -0.32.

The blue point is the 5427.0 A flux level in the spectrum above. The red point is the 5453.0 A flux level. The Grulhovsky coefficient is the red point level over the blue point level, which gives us 0.97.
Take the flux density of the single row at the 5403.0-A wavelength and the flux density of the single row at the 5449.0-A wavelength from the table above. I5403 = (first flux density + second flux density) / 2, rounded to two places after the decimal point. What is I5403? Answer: 7.56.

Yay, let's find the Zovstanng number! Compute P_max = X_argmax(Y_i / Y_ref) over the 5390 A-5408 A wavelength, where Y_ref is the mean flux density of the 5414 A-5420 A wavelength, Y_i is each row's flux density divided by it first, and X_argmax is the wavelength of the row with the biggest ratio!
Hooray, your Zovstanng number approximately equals 5391.0 A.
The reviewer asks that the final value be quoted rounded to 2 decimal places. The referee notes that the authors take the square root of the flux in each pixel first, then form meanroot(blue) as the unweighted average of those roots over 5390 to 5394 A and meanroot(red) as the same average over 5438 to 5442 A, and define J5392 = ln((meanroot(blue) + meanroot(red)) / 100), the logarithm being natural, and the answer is -2.89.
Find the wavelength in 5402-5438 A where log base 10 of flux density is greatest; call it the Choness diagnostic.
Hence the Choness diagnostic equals 5435.0 A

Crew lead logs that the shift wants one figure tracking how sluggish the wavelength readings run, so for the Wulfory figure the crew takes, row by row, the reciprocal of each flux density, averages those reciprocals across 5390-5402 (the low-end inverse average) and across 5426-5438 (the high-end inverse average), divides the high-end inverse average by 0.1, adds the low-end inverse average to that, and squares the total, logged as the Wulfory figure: 2.05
